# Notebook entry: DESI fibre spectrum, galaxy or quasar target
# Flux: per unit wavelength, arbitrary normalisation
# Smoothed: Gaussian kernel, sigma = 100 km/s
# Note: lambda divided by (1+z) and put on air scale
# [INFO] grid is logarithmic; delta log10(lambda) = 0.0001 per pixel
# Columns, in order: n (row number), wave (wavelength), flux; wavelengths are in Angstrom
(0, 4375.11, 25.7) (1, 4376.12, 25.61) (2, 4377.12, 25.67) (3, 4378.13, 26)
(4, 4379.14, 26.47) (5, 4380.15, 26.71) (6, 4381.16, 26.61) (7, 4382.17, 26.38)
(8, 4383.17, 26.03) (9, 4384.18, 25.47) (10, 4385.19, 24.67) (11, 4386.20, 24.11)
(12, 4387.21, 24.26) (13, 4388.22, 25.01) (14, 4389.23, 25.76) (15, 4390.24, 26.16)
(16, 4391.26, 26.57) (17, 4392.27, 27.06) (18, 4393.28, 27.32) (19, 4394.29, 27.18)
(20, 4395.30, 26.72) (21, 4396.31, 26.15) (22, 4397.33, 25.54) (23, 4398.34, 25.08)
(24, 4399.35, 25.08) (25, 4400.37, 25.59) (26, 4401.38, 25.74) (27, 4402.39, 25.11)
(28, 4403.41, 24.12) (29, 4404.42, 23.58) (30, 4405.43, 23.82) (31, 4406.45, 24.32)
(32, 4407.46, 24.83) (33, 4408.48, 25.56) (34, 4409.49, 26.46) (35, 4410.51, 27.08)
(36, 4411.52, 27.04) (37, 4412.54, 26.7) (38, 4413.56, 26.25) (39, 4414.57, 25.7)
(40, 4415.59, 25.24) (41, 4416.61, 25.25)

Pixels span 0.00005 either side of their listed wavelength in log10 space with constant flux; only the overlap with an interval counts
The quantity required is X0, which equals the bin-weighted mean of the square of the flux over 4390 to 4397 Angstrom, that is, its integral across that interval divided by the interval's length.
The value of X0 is 714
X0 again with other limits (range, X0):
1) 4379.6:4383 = 704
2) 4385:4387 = 592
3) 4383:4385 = 652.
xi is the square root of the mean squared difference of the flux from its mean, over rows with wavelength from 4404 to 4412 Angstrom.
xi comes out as 1.3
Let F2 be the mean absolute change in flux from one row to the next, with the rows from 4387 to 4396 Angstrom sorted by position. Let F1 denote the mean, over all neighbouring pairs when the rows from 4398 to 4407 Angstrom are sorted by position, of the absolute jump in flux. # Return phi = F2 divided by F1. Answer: 1.0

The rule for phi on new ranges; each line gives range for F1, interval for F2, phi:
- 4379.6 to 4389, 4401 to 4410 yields 1.4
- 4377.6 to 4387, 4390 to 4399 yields 1.0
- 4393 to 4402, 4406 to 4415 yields 1.4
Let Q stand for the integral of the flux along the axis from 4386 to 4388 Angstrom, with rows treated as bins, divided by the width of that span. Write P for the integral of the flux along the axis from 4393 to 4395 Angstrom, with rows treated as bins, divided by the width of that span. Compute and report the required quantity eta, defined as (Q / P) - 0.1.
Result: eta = 0.79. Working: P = 27.2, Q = 24.3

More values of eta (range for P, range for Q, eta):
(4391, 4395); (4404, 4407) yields 0.78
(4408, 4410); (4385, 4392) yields 0.87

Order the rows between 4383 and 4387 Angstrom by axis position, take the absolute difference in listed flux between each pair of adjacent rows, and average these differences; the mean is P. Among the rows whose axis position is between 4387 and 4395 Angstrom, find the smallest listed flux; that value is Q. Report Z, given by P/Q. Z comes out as 0.026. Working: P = 0.64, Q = 24.26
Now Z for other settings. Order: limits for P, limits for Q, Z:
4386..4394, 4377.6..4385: 0.018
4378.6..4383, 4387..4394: 0.008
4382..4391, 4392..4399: 0.022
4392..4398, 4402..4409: 0.017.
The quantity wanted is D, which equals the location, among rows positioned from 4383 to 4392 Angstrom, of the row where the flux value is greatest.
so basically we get 4391.26 Angstrom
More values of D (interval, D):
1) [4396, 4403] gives 4396.31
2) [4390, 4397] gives 4393.28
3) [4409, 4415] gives 4410.51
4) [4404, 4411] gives 4410.51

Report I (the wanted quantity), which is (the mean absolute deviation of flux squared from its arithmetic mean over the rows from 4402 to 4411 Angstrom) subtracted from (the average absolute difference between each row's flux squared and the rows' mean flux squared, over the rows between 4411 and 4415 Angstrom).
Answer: -24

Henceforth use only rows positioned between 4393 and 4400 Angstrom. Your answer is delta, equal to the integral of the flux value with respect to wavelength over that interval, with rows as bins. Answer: 183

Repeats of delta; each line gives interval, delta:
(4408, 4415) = 185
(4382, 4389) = 176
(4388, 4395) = 185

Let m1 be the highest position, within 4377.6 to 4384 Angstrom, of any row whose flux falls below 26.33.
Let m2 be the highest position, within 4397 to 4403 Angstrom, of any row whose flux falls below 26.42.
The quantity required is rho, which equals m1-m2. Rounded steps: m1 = 4383.17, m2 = 4402.39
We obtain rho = -19.2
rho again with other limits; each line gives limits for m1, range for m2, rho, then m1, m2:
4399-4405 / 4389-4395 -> 14.2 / 4404.42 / 4390.24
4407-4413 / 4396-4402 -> 7.1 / 4408.48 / 4401.38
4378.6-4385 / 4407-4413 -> -24.3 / 4384.18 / 4408.48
